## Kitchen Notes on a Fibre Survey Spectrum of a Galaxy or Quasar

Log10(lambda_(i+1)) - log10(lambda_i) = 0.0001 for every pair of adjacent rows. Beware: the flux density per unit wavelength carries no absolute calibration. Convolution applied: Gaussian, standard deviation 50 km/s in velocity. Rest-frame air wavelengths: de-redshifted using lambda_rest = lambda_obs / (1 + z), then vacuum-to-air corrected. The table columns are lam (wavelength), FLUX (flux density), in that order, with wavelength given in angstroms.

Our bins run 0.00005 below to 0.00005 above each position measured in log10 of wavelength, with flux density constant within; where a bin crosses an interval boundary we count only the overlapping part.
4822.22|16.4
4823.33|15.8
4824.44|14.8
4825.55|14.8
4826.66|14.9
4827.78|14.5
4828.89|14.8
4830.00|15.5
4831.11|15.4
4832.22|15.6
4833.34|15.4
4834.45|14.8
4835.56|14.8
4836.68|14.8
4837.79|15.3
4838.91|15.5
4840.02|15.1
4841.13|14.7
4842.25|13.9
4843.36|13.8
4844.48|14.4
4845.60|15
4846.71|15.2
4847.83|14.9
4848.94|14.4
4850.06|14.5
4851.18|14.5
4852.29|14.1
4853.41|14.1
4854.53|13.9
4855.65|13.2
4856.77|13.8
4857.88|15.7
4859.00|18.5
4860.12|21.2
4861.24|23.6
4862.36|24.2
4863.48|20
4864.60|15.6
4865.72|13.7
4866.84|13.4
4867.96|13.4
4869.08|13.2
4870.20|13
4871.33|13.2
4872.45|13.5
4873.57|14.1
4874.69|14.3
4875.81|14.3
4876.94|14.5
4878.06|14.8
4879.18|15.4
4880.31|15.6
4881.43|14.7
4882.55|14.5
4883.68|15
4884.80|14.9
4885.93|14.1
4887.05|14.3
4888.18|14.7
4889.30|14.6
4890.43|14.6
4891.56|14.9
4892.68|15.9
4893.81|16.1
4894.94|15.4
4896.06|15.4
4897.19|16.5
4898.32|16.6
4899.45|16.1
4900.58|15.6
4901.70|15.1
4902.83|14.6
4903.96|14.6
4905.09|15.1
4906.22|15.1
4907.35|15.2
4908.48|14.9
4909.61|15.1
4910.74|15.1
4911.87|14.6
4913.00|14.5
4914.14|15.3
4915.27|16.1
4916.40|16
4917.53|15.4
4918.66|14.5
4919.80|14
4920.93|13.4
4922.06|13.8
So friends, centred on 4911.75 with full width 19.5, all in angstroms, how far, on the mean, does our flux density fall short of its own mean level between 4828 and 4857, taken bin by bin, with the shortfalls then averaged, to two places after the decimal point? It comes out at -0.24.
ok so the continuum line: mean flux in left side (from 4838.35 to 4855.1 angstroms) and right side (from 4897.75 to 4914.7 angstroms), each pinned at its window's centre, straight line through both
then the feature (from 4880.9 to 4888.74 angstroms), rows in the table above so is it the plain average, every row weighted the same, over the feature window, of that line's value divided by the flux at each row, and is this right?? 1.02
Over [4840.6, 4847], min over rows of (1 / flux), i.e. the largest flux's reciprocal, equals 0.0658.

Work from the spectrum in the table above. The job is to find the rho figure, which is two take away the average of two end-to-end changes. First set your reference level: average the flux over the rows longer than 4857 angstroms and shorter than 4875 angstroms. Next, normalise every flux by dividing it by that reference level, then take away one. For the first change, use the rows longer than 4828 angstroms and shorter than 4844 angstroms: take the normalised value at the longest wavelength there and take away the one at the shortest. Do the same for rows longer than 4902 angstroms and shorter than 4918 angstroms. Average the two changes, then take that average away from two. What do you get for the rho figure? 2.01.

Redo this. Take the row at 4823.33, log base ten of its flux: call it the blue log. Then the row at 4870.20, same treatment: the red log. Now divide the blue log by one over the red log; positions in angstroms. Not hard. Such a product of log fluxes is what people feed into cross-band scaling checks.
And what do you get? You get 1.34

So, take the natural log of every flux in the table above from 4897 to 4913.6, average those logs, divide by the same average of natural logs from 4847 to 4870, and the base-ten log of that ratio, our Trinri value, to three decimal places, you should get -0.005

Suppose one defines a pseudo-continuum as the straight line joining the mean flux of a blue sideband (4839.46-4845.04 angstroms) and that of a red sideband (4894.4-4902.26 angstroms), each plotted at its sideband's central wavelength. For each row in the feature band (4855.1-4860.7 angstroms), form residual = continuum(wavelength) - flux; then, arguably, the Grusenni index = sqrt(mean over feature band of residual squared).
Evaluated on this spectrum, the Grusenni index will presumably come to 3.41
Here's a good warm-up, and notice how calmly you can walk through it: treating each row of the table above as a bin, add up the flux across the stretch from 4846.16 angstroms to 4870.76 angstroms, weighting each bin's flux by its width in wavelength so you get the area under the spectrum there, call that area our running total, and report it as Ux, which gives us 389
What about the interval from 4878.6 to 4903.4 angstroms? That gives 377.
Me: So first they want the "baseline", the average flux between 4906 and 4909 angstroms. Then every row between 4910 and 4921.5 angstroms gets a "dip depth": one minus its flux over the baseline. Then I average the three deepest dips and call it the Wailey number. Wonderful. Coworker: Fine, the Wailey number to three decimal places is 0.073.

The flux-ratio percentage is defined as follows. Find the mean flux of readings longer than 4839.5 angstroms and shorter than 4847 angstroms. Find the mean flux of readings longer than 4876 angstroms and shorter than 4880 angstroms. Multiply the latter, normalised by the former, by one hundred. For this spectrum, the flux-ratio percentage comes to 102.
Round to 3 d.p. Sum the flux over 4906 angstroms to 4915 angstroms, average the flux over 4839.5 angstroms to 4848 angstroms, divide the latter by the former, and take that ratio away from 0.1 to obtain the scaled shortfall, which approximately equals -0.022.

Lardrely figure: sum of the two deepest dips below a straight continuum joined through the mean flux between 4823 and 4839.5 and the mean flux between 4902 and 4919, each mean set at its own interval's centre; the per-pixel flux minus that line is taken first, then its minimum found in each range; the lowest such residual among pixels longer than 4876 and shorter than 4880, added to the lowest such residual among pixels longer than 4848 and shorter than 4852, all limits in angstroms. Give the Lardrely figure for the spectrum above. -1.29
